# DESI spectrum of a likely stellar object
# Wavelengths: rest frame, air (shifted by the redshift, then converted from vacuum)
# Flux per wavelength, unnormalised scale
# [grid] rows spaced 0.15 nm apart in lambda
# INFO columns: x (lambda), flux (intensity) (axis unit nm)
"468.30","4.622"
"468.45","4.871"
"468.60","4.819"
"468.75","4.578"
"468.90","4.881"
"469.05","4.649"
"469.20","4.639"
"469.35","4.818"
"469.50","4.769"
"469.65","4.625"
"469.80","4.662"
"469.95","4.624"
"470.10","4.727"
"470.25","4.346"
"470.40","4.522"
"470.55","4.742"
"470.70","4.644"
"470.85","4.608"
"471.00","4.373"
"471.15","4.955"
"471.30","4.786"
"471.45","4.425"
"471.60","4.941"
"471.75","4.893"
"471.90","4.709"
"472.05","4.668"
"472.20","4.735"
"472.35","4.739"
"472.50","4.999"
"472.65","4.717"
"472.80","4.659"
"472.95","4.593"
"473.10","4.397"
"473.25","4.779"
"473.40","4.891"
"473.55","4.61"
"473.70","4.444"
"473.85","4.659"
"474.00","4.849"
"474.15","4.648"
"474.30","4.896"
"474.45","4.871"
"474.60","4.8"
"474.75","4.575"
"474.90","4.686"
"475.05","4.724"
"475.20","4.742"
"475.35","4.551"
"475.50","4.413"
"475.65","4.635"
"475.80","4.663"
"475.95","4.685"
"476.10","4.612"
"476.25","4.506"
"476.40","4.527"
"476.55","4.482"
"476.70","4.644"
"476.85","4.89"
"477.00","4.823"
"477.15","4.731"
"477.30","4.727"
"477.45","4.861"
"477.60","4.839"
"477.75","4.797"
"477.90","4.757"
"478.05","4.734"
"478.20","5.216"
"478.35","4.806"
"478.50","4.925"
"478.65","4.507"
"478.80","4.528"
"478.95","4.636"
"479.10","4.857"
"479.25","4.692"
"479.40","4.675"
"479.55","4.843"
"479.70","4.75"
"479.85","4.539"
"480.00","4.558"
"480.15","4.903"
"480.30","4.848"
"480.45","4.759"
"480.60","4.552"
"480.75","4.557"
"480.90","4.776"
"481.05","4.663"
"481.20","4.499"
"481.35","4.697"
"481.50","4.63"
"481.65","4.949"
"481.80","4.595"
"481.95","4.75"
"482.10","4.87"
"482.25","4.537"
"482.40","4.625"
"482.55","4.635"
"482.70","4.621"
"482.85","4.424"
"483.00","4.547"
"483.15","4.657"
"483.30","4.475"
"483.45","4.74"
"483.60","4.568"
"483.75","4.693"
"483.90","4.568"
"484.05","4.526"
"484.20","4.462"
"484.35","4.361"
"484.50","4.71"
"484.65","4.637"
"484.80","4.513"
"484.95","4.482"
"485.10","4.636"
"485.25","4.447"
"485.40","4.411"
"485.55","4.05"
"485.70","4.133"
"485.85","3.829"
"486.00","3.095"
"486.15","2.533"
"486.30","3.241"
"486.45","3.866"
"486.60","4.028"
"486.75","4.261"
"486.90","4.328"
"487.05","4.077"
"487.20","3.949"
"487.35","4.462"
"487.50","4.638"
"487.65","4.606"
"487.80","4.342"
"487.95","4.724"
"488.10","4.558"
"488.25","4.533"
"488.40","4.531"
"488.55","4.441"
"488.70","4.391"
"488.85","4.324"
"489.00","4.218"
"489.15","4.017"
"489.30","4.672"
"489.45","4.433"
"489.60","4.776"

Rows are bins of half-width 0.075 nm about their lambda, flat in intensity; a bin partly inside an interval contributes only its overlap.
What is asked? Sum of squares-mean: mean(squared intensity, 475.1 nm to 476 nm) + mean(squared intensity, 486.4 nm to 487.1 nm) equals 38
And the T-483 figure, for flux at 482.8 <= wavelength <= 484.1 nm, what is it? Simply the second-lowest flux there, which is 4.475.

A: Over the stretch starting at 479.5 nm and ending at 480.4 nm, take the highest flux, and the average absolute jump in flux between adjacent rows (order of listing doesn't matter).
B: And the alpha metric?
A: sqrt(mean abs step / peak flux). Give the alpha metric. 0.172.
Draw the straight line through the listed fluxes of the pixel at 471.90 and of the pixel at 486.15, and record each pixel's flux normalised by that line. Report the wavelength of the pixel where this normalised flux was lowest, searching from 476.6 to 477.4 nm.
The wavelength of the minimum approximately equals 476.70 nm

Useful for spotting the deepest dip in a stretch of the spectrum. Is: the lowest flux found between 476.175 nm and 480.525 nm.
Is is 4.482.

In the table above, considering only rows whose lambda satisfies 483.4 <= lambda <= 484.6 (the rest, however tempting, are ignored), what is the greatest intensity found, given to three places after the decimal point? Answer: 4.740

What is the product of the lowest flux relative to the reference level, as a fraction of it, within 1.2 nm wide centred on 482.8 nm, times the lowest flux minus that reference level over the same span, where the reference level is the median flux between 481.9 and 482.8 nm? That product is -0.20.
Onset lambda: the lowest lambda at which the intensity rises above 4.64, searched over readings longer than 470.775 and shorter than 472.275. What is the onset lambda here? 471.15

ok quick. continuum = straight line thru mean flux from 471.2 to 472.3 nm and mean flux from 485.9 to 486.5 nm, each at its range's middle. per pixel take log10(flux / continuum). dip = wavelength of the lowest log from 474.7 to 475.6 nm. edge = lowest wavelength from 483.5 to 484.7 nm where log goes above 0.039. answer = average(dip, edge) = 479.55 nm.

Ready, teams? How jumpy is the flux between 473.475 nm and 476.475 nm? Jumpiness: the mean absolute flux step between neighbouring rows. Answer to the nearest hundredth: 0.12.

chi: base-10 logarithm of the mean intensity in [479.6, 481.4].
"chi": 0.670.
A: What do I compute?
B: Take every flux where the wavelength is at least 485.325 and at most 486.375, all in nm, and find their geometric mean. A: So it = 3.56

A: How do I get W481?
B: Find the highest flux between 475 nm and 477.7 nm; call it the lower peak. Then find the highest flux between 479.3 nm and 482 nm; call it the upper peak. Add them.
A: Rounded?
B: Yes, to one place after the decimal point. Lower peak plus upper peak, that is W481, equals 9.8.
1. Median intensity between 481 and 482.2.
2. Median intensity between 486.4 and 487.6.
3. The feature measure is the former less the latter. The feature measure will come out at 0.51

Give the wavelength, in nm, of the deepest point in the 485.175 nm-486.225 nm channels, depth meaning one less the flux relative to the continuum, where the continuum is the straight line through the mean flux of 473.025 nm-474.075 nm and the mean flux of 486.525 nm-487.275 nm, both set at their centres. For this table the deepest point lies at 486.15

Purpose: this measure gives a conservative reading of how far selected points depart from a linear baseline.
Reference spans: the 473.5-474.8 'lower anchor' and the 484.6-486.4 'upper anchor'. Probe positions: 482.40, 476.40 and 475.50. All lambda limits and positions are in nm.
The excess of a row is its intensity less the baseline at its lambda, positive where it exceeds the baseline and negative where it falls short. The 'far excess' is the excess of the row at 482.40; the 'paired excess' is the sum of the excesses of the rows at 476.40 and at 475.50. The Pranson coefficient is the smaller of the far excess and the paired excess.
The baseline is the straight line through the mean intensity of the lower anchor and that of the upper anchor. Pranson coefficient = -0.25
